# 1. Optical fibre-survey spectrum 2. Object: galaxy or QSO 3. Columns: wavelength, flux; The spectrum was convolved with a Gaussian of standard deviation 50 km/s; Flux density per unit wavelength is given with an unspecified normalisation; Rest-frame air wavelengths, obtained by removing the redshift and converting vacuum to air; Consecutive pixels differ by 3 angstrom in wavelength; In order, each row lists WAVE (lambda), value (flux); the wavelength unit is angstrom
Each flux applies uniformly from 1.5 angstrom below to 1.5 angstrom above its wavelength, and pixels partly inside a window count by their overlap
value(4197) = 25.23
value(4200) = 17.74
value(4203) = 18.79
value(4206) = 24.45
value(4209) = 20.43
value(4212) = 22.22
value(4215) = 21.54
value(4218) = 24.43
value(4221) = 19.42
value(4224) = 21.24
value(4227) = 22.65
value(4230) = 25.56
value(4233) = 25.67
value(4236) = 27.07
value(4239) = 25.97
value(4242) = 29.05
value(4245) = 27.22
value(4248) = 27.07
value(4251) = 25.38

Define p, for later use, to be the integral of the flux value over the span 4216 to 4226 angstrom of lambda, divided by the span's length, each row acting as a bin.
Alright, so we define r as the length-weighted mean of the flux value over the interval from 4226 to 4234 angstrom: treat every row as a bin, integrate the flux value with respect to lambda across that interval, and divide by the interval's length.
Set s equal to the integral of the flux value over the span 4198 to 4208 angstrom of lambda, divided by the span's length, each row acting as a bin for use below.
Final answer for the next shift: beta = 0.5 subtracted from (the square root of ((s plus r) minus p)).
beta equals 4.35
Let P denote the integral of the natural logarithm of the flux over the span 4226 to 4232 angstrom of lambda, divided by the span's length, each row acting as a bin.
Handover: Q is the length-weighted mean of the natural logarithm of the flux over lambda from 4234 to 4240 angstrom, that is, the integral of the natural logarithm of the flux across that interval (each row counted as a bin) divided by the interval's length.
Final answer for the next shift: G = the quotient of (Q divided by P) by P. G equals 0.322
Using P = 3.19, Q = 3.28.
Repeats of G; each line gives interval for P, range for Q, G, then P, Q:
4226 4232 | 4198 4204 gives 0.288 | 3.19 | 2.93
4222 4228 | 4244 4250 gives 0.348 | 3.08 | 3.30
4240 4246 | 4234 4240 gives 0.295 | 3.33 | 3.28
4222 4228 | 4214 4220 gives 0.330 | 3.08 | 3.12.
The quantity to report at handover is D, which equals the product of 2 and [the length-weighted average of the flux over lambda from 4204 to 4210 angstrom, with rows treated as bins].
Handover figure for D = 45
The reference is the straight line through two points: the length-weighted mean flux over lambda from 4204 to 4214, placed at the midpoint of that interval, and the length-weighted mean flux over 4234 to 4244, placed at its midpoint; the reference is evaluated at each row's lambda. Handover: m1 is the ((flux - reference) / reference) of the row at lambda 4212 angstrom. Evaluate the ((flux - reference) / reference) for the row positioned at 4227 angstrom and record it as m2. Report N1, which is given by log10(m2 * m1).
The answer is -2.7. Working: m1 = -0.02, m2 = -0.10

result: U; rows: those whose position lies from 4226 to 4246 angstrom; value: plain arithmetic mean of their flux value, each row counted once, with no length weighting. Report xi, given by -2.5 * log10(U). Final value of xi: -3.54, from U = 26.2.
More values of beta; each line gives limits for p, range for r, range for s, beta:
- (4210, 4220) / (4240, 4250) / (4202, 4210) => 4.65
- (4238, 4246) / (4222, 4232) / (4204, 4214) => 3.71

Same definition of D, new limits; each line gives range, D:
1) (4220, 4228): 42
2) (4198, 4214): 42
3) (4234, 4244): 55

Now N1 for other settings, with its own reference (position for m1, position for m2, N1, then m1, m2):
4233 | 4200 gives -2.5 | -0.02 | -0.14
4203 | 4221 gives -1.7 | -0.11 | -0.20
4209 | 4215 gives -2.3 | -0.08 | -0.07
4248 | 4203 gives -2.2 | -0.06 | -0.11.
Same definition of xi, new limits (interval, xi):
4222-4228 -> -3.35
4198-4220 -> -3.32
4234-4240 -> -3.56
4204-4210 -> -3.38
